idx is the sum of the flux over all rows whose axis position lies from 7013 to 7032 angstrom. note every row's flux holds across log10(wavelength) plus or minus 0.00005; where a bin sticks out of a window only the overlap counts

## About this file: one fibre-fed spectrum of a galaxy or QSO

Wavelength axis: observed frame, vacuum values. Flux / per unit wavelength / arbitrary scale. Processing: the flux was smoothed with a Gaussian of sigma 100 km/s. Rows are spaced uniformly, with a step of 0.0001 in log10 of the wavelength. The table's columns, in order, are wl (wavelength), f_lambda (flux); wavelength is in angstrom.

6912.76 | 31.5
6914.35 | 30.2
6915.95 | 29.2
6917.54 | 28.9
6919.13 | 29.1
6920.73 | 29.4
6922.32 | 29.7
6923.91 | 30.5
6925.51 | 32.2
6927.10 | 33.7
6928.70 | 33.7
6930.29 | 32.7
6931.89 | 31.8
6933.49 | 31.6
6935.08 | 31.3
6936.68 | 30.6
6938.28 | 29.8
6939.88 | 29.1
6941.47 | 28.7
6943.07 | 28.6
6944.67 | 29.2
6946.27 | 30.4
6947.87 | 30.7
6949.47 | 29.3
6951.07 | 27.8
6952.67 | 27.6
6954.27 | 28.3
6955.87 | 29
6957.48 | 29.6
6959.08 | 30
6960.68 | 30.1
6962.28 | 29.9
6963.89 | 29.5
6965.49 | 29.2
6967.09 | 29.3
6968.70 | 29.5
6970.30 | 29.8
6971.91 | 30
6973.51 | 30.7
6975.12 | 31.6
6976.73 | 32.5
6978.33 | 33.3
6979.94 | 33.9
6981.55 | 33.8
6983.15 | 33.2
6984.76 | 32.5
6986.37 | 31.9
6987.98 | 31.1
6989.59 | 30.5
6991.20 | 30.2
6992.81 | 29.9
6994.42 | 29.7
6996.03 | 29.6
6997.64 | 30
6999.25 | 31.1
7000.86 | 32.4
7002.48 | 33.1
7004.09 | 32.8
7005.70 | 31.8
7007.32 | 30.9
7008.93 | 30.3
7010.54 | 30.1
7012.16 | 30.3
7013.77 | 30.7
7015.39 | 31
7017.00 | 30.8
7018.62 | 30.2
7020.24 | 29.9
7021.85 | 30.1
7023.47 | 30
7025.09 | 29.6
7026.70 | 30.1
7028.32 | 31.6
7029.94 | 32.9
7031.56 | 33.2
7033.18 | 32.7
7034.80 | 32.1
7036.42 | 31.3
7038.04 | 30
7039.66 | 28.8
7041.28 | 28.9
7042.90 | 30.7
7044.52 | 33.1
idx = 370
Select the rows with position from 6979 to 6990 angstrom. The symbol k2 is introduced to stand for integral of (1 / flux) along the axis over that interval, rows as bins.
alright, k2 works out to 0.34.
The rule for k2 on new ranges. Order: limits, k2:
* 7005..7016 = 0.36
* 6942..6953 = 0.38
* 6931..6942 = 0.36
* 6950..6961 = 0.38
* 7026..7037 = 0.34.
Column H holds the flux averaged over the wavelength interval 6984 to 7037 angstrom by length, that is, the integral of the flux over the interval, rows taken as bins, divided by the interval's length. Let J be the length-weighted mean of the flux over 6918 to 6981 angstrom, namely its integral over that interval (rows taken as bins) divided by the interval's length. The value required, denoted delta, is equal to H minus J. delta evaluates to 0.7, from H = 31.0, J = 30.4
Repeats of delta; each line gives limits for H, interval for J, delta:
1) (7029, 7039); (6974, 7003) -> 0.3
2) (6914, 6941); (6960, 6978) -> 0.5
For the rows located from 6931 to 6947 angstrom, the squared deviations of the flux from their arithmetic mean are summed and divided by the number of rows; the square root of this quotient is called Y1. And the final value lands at 1.14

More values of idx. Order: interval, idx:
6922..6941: 377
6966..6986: 380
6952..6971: 352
